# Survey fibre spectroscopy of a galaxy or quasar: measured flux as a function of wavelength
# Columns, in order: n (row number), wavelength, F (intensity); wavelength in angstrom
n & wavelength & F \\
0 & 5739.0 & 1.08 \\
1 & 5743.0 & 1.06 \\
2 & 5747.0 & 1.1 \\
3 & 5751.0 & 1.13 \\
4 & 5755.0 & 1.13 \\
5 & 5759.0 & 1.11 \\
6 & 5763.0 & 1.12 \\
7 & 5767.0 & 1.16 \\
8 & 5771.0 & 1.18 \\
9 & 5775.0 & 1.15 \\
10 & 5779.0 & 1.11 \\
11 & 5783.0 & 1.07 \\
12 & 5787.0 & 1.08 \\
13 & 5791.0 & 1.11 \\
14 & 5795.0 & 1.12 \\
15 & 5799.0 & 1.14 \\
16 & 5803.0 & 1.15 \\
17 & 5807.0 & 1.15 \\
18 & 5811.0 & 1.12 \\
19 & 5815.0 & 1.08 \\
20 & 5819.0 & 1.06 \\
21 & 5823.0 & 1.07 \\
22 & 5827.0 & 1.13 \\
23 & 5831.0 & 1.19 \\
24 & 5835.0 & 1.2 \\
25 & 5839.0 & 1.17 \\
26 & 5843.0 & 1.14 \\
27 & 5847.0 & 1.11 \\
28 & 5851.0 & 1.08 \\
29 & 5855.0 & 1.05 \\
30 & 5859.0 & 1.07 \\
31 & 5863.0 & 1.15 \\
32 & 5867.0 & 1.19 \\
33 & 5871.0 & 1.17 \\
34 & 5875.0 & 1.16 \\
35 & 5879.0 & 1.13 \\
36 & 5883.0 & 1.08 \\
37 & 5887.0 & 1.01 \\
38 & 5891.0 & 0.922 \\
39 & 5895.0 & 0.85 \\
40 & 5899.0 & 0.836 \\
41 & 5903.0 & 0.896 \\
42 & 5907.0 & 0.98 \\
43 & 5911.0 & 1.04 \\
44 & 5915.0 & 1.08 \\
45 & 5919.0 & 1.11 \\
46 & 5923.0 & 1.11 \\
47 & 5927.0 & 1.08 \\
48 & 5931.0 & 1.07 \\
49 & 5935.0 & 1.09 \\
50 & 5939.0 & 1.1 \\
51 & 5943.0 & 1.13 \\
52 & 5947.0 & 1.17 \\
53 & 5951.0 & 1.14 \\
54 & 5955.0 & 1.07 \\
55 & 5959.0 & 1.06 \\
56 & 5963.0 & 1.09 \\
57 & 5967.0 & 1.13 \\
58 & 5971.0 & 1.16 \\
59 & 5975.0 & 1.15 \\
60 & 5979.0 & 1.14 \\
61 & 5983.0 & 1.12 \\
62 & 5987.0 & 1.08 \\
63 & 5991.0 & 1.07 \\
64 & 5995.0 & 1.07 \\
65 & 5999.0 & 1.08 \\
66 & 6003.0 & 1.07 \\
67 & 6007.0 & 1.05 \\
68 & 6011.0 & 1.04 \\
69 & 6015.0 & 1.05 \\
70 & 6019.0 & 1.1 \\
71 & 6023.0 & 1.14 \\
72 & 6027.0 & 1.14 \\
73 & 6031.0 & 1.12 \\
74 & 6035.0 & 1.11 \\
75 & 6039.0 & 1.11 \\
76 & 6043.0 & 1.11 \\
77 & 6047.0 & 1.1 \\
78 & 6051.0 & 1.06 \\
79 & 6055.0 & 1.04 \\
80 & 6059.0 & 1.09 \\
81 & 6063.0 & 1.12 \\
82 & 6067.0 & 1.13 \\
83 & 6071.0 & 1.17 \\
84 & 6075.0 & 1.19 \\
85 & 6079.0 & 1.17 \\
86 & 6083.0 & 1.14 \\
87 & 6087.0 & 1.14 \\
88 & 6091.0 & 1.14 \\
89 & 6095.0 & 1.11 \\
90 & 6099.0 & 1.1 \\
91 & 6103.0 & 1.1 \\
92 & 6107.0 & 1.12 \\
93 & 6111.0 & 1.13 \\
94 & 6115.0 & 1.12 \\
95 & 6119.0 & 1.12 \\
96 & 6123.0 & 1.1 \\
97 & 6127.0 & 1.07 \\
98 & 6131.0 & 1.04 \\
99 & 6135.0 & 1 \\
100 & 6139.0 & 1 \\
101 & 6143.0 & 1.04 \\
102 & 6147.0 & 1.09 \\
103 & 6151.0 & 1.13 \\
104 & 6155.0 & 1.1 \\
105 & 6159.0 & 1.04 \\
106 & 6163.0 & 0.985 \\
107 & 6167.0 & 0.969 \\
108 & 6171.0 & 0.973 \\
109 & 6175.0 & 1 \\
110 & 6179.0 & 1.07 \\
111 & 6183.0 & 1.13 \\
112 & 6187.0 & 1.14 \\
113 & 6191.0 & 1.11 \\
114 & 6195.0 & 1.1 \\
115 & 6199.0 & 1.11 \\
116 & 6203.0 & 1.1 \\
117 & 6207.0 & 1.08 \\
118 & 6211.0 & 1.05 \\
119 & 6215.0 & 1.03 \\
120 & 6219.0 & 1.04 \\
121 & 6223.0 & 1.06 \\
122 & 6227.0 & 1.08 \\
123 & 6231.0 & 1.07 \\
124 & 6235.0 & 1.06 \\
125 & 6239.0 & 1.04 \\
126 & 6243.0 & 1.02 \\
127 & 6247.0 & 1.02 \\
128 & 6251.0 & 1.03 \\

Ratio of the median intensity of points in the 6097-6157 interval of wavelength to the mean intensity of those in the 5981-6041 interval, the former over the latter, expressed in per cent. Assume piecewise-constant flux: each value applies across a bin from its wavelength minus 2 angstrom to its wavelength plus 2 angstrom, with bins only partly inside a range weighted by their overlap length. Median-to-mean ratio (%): 101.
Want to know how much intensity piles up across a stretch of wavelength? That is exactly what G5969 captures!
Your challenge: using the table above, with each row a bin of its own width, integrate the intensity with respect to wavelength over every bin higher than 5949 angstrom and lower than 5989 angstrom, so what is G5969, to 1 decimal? 44.6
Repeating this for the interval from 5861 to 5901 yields 42.0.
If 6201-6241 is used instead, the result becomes 42.4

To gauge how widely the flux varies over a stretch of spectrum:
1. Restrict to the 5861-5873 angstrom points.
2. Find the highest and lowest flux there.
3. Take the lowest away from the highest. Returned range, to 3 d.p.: 0.040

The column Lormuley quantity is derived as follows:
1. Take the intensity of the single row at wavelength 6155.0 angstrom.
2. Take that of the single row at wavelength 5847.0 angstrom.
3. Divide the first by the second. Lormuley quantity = 0.99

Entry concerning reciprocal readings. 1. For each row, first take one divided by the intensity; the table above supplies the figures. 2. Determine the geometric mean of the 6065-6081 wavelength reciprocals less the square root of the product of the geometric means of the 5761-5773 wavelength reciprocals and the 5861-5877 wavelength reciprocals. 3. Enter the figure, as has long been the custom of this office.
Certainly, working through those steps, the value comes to -0.003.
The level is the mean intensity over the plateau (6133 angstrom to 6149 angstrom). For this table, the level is 1.03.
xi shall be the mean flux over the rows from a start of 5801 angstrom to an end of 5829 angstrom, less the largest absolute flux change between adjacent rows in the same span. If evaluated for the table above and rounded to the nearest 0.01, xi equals 1.05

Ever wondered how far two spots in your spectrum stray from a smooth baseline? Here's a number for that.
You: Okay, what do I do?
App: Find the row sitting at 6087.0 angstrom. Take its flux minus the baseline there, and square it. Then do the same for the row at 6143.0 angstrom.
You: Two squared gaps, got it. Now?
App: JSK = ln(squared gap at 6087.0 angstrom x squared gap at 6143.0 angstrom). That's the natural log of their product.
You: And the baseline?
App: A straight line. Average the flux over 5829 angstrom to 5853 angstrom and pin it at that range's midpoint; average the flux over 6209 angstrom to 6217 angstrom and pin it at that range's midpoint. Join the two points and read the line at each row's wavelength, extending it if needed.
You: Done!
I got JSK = -13.3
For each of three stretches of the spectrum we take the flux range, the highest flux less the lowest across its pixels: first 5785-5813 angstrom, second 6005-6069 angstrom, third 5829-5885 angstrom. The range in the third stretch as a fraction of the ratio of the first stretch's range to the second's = 0.21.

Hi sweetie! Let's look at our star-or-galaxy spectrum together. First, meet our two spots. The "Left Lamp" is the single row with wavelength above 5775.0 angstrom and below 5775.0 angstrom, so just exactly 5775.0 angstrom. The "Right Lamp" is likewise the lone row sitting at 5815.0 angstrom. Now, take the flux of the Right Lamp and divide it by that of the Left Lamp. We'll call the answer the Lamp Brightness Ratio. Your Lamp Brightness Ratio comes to 0.94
